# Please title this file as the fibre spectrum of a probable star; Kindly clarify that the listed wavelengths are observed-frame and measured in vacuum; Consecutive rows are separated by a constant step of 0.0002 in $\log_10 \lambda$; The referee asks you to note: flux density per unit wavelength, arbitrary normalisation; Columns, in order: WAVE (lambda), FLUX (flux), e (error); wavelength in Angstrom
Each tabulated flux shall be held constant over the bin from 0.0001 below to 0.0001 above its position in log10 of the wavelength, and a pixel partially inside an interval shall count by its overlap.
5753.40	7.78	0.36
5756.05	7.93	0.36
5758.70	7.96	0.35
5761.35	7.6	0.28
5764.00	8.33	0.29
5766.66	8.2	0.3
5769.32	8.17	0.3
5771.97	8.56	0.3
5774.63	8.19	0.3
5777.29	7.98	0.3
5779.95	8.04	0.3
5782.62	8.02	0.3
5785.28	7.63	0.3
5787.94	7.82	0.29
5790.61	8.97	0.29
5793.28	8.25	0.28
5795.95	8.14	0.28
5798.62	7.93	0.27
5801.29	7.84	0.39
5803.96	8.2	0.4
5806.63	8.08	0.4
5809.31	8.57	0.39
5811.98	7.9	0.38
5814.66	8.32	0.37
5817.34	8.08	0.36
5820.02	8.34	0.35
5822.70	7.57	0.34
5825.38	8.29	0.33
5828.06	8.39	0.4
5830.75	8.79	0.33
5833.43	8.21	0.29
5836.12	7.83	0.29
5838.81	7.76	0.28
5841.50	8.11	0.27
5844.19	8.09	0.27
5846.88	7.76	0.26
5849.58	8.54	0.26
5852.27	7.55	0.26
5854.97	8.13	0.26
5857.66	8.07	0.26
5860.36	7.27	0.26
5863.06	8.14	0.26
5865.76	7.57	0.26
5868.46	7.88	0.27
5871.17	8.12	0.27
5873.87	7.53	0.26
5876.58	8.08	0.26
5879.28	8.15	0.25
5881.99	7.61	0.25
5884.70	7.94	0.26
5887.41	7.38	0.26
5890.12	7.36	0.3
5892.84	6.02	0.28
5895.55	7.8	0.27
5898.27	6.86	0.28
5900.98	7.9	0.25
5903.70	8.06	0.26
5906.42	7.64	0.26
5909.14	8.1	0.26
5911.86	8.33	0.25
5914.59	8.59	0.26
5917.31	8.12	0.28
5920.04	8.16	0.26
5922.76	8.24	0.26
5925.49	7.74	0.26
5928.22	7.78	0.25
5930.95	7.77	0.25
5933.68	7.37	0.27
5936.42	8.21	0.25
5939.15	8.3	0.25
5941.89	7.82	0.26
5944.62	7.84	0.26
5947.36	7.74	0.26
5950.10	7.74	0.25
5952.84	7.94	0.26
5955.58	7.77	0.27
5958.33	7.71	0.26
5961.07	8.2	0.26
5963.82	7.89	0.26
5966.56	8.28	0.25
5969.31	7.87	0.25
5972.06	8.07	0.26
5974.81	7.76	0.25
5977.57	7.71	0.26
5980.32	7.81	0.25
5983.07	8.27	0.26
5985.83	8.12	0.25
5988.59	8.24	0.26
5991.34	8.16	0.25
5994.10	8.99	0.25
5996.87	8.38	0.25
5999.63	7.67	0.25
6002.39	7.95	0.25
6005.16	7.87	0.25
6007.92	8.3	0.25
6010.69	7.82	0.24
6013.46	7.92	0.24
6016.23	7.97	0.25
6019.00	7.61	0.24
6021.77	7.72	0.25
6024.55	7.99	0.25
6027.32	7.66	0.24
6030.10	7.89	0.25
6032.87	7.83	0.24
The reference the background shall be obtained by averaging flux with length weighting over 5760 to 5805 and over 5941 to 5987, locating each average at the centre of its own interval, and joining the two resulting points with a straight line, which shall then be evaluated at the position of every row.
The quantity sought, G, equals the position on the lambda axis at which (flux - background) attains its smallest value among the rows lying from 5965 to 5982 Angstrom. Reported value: 5977.57 Angstrom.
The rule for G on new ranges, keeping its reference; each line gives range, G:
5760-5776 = 5761.35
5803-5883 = 5860.36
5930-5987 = 5933.68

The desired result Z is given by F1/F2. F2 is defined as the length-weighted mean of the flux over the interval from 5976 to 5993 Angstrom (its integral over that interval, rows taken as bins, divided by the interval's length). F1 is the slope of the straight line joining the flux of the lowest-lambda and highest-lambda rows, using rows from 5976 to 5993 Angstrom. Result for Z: 0.004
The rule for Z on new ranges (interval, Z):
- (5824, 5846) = -0.001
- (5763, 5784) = -0.002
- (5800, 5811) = 0.011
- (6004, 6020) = -0.002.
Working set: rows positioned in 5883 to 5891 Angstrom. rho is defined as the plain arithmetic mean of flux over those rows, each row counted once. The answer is 7.56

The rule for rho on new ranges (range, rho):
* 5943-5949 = 7.79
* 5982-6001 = 8.26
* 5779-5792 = 8.10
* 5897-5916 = 7.93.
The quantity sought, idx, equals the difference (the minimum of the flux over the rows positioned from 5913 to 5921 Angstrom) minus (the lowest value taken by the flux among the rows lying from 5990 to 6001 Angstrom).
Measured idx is 0.45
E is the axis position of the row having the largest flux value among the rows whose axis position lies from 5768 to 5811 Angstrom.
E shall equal 5790.61 Angstrom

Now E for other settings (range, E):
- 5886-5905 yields 5903.70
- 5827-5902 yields 5830.75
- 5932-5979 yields 5939.15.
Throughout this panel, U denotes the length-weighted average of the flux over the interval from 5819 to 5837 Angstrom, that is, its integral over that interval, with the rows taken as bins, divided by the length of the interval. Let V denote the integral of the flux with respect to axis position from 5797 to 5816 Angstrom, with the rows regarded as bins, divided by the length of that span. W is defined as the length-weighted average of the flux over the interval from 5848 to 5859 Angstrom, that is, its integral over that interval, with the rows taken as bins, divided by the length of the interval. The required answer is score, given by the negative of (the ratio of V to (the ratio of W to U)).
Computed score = -8.27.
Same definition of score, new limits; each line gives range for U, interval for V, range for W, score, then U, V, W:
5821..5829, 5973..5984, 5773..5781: -7.88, 8.09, 7.88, 8.09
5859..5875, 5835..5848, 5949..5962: -7.80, 7.75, 7.91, 7.86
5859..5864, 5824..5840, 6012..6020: -8.03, 7.67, 8.21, 7.84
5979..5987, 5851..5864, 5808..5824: -7.76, 8.07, 7.82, 8.13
